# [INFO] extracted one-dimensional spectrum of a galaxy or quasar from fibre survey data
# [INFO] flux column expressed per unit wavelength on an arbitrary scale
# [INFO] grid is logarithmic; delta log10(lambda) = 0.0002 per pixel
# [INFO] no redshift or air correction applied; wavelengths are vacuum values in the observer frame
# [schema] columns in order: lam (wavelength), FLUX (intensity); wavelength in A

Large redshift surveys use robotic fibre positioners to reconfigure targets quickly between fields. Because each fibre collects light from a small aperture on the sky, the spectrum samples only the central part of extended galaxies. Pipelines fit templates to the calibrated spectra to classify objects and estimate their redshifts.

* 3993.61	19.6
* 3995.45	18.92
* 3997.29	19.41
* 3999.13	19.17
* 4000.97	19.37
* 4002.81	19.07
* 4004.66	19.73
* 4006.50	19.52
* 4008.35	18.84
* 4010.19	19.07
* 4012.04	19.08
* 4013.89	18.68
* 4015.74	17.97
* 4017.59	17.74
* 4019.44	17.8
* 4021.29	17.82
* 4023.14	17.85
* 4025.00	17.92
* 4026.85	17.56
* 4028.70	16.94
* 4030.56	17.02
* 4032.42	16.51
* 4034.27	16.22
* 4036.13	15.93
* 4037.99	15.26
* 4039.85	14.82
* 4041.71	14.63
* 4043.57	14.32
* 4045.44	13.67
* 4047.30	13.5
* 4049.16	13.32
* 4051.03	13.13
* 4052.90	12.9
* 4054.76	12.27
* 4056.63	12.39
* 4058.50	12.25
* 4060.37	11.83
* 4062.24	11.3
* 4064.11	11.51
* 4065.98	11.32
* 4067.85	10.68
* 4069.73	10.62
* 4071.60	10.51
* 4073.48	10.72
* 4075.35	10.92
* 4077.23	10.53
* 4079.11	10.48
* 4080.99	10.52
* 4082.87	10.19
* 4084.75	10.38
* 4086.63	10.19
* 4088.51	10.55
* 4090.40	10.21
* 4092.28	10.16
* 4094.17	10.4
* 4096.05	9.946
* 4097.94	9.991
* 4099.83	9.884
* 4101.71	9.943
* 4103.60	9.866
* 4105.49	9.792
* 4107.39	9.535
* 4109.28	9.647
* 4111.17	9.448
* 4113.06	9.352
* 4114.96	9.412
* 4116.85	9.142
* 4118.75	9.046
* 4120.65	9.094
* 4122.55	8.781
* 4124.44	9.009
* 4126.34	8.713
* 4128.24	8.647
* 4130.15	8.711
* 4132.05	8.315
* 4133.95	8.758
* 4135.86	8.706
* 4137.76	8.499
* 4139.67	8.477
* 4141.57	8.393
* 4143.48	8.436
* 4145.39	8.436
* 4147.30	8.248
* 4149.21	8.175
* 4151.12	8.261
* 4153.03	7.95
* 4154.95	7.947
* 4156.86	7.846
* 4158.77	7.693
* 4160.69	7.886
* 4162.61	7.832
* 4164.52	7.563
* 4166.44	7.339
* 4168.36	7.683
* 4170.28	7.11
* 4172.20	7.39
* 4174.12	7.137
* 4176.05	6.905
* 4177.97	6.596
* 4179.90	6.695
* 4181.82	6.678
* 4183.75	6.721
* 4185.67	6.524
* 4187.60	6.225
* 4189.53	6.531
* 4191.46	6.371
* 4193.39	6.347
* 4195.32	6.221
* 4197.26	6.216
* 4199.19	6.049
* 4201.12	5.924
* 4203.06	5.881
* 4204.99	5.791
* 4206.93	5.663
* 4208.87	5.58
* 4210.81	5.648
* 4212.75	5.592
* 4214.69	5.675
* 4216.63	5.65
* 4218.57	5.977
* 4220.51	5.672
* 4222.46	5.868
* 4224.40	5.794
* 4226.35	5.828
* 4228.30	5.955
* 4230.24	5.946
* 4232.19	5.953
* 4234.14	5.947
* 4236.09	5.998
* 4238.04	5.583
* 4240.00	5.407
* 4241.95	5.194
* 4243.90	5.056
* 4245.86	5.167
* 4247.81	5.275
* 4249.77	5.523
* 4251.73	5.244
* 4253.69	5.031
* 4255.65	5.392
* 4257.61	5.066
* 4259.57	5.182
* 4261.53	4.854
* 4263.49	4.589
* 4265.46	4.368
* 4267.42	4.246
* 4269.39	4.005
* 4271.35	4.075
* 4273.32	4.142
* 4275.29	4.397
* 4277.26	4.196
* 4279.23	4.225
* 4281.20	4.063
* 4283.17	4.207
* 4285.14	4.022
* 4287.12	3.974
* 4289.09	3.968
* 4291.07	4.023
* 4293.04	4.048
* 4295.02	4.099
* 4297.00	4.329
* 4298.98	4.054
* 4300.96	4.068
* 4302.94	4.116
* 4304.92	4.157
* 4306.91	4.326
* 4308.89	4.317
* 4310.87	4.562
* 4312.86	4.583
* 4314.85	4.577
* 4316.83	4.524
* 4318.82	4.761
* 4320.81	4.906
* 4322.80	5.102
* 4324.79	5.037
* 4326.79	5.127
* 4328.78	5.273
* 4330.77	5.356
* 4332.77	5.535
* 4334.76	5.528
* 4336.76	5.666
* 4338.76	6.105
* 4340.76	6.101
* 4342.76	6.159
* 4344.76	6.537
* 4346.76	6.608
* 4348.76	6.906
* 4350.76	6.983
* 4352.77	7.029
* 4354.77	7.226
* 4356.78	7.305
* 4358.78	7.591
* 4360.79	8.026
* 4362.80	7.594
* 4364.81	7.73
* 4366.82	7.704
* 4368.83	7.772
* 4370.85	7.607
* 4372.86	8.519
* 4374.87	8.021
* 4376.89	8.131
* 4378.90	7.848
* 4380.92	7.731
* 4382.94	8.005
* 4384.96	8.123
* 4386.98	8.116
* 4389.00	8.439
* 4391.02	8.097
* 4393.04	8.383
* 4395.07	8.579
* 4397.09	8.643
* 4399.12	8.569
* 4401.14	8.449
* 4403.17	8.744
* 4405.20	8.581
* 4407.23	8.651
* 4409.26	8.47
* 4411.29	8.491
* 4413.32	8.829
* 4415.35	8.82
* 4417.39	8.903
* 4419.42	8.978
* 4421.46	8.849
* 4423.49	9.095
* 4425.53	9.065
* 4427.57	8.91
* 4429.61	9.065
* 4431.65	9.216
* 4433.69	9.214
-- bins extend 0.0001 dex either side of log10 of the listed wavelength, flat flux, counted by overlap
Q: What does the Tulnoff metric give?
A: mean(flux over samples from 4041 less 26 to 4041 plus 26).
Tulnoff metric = 15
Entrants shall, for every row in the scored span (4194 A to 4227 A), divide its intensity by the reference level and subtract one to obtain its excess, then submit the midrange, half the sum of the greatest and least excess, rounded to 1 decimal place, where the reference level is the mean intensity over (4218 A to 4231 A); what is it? 0.0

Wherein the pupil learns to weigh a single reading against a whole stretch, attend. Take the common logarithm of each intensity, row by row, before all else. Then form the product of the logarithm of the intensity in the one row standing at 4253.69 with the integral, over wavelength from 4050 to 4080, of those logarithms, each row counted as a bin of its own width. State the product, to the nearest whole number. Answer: 22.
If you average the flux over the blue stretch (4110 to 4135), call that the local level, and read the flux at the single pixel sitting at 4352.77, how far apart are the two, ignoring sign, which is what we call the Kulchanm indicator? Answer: 1.9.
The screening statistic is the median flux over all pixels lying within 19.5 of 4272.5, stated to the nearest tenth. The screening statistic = 4.2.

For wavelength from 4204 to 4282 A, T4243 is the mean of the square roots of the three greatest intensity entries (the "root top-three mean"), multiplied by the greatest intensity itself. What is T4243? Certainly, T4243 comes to 14.7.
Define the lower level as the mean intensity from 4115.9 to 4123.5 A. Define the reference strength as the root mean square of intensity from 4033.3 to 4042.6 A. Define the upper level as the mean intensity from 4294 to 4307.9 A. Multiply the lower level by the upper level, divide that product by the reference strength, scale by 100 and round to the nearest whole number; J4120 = 244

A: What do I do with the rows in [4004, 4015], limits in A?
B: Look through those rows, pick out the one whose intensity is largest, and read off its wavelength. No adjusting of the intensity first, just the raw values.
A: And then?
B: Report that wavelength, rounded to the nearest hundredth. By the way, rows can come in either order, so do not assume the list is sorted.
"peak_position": 4004.66 A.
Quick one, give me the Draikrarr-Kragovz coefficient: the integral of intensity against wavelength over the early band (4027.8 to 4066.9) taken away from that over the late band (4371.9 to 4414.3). -187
